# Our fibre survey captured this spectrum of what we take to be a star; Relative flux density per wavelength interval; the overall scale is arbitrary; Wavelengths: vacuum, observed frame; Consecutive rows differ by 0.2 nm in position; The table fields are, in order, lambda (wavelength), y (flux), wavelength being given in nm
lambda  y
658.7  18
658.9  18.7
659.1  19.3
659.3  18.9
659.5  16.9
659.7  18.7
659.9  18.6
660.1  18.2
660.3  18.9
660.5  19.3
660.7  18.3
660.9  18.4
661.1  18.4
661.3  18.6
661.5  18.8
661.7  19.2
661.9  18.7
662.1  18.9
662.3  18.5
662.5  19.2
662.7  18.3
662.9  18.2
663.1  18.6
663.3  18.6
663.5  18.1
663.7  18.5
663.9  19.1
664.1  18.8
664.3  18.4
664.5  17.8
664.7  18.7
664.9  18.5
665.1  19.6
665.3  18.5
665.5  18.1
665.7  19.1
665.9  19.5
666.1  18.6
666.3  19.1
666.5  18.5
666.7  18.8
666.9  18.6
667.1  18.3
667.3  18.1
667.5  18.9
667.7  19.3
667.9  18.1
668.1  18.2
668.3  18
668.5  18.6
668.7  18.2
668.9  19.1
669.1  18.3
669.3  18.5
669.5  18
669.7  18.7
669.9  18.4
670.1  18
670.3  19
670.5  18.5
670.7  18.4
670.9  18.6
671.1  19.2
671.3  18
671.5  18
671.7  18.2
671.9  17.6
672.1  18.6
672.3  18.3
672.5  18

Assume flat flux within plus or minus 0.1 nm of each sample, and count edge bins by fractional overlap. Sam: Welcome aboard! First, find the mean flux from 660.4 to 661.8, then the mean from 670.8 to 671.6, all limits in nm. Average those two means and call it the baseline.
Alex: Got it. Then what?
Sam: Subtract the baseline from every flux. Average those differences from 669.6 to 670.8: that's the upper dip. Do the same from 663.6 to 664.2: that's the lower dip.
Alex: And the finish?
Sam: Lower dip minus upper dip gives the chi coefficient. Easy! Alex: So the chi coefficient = 0.30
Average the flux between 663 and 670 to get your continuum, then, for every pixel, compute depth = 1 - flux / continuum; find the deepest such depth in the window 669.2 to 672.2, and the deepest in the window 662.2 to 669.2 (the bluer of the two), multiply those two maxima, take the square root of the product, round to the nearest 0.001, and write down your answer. 0.047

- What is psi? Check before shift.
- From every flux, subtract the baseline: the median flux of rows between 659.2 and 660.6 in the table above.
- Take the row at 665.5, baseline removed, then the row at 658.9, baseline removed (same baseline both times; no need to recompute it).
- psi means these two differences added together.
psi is -0.60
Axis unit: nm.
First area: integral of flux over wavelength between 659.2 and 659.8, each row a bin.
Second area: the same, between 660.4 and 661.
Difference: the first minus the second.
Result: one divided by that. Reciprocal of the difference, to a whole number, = -3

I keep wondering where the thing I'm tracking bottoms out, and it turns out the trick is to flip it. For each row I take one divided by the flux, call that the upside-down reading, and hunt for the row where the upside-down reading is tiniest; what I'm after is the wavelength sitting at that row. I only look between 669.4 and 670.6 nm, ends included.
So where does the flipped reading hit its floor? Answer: 670.3 nm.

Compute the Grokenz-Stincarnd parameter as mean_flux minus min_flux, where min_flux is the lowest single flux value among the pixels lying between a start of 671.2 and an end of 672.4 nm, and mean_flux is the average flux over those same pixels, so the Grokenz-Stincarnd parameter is 0.52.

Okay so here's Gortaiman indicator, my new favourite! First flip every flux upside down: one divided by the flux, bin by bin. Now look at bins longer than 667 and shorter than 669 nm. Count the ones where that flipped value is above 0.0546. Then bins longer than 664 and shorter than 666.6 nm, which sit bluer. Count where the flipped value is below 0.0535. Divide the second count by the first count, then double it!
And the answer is 2.0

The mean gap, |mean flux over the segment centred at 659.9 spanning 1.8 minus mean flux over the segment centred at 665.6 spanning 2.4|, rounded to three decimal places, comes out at 0.167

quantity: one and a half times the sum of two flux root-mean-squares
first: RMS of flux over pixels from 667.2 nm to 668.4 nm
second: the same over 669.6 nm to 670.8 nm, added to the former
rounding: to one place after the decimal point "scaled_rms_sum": 55.4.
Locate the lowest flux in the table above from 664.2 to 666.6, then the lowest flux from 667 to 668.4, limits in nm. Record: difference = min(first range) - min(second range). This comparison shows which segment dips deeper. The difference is -0.2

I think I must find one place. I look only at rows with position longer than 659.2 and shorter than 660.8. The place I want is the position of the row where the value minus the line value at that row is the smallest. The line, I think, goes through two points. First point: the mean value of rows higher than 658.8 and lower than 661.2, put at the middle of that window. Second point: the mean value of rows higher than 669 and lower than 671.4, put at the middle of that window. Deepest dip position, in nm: 659.5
